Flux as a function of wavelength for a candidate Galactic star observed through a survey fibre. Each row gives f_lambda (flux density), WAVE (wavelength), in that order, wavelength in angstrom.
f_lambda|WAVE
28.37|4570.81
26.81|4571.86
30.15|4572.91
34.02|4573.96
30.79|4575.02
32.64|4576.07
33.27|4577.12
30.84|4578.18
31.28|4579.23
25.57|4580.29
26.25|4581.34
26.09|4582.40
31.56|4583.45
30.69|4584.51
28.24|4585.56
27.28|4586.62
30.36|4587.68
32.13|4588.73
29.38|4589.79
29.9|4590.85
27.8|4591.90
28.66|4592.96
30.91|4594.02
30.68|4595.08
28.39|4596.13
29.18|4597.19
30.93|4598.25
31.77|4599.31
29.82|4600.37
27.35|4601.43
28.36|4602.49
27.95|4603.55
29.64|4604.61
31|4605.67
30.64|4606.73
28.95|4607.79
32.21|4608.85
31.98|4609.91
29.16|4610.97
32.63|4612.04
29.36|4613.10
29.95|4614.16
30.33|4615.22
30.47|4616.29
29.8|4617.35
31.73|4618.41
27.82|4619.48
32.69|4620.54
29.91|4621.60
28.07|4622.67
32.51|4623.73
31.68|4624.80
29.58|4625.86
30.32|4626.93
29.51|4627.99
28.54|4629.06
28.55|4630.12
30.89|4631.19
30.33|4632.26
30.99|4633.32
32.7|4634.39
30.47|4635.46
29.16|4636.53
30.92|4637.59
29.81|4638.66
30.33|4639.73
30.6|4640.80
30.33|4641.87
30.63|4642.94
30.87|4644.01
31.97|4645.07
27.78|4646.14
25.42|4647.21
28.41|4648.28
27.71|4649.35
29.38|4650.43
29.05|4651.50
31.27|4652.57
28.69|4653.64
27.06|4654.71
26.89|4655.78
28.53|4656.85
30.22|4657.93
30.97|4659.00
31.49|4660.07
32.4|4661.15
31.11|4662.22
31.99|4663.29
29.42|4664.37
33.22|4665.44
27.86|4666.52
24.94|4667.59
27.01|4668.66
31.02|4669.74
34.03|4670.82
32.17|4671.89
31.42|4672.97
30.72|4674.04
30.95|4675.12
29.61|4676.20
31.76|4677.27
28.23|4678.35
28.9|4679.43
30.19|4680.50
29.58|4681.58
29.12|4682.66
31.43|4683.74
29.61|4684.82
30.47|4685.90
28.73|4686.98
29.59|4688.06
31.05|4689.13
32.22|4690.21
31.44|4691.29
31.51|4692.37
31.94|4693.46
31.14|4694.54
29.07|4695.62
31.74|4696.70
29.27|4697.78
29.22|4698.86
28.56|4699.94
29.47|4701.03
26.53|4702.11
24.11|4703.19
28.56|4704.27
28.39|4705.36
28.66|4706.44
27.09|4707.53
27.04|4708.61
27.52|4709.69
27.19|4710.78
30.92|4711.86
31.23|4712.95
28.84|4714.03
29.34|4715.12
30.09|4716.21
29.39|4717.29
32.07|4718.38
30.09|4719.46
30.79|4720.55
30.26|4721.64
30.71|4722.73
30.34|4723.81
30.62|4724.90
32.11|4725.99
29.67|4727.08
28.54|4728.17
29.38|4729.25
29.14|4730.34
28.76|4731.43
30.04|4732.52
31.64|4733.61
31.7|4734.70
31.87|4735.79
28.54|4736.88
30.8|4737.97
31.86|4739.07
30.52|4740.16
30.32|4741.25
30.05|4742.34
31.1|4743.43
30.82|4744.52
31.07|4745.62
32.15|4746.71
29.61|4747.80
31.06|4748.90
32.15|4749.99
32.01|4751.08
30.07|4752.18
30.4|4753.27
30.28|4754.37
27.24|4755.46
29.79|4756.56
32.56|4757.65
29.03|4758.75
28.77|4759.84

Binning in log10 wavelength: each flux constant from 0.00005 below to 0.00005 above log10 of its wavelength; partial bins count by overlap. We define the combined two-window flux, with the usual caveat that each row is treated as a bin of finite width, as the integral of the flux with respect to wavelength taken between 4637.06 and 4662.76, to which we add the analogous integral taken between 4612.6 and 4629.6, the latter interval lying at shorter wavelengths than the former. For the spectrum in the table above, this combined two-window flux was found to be 1275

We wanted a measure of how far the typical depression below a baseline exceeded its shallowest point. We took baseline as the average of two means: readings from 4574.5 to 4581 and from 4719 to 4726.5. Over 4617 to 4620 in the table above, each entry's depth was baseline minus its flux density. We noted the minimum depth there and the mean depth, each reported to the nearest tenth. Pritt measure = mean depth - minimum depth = 1.9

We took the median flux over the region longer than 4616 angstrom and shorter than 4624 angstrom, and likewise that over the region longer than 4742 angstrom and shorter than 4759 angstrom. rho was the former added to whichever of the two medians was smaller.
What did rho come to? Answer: 60.4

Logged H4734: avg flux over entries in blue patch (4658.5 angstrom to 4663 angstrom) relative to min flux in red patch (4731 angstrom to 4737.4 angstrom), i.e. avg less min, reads 3.0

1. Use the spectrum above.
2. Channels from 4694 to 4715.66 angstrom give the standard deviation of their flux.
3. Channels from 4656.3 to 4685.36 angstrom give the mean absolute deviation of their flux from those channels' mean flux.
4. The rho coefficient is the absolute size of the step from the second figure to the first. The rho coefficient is 0.3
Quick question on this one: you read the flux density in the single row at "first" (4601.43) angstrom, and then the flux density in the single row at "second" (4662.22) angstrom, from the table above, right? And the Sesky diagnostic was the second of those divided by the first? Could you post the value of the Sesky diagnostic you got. 1.14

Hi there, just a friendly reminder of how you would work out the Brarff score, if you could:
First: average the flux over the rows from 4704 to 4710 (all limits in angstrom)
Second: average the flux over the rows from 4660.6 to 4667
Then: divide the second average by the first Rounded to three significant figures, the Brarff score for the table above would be 1.11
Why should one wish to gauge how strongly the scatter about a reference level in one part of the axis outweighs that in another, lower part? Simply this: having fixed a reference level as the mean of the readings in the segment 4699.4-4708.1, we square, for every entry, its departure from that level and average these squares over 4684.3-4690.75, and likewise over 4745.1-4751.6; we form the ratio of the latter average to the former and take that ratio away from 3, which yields 1.2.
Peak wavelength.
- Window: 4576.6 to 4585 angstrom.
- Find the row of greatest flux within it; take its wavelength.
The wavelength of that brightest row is 4577.12 angstrom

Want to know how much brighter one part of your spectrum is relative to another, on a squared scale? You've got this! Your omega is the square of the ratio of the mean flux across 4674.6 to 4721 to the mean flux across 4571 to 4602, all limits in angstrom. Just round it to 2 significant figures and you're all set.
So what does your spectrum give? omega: 0.99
